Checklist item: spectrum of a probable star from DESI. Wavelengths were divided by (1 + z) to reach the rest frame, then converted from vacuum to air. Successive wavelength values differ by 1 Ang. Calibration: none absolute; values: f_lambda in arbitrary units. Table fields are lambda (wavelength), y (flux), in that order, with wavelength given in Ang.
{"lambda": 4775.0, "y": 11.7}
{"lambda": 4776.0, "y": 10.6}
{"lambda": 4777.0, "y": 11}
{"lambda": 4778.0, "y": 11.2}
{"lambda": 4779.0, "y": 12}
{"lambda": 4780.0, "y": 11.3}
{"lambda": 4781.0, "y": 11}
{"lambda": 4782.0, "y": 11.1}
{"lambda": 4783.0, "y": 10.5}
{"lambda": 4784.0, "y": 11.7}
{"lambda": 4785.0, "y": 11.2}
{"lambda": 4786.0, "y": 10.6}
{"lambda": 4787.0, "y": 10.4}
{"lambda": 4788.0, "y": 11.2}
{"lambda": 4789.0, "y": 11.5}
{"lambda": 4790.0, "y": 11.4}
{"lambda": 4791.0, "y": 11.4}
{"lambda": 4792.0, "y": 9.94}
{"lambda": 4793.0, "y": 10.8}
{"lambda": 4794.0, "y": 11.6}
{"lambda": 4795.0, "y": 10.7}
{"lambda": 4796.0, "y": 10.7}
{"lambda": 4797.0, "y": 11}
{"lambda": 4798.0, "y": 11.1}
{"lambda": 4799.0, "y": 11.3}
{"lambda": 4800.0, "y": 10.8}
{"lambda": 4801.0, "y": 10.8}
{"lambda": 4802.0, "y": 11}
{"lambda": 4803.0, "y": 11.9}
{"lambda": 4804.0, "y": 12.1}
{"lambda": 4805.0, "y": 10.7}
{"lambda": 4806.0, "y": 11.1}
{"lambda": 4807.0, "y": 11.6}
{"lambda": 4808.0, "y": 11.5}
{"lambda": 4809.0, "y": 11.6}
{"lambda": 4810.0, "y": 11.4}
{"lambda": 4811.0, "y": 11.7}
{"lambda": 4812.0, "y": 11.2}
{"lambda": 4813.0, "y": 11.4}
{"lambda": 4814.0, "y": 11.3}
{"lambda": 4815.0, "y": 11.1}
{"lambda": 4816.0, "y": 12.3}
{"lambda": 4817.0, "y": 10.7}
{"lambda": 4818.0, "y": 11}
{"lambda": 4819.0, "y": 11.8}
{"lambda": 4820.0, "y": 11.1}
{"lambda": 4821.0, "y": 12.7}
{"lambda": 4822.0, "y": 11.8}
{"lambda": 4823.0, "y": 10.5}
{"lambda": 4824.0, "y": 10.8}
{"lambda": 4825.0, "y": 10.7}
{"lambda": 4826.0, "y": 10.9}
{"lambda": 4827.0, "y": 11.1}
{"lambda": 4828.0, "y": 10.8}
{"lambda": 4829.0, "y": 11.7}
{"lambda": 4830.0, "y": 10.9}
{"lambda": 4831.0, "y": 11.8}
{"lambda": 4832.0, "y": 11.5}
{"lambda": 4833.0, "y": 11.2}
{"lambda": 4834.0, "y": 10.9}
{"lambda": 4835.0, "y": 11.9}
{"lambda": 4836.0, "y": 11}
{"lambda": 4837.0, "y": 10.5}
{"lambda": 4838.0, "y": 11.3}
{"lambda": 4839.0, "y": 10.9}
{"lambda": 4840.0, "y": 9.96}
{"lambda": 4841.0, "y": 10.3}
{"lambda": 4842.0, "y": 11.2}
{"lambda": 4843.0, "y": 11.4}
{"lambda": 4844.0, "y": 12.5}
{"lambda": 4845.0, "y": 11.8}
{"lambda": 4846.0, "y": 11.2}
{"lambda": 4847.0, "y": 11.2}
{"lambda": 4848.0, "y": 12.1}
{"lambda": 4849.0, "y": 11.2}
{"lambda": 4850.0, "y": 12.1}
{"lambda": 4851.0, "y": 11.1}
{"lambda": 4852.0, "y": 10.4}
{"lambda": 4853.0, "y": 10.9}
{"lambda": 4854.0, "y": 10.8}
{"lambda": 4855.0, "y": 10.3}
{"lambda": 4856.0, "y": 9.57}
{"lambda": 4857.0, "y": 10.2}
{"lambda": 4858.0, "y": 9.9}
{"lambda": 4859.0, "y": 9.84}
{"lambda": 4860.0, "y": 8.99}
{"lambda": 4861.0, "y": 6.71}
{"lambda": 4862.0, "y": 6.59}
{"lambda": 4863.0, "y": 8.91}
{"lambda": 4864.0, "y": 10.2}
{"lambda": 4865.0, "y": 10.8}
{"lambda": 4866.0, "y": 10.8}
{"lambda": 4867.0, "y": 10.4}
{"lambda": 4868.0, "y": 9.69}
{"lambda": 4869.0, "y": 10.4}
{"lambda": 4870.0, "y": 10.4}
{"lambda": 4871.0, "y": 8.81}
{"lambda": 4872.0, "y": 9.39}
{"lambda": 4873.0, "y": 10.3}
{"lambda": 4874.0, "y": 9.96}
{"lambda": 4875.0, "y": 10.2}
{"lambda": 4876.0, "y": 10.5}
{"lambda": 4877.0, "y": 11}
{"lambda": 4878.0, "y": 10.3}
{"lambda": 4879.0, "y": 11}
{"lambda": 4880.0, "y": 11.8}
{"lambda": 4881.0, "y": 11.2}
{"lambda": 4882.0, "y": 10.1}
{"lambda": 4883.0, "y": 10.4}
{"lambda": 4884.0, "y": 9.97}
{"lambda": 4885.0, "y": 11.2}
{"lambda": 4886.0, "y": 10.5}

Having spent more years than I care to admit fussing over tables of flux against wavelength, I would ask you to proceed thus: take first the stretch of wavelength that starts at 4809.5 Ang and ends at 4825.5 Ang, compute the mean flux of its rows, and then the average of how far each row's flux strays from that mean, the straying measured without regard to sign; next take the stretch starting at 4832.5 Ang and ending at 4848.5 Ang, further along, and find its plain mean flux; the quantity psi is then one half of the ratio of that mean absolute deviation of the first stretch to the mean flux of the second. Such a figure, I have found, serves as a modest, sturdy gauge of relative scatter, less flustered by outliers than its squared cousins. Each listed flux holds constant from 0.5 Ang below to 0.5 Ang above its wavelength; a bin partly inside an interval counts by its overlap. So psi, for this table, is 0.0206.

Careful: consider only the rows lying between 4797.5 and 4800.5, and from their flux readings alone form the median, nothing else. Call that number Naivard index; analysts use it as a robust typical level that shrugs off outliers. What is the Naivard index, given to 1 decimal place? 11.1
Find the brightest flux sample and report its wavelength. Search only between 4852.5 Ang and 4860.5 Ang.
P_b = 4853.0 Ang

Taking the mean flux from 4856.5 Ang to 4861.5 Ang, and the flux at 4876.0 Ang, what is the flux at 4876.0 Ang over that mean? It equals 1.15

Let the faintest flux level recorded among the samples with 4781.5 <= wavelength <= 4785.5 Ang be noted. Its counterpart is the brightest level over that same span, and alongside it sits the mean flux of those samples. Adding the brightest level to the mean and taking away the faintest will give 12.3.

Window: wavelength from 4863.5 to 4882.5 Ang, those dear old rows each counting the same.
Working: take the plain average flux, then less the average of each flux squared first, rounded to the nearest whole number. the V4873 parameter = -98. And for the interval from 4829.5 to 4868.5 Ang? -103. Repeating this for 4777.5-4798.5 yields -112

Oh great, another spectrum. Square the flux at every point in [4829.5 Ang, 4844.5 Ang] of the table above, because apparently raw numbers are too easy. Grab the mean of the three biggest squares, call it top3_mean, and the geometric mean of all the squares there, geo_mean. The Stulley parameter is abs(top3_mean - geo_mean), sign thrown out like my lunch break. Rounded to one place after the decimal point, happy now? 21.7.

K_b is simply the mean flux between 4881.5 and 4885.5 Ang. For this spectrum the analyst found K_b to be 10.4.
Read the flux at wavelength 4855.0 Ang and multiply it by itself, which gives 106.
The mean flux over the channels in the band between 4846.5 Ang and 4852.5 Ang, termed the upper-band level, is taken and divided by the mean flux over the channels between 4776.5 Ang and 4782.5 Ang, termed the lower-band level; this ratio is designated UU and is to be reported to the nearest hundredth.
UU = 1.01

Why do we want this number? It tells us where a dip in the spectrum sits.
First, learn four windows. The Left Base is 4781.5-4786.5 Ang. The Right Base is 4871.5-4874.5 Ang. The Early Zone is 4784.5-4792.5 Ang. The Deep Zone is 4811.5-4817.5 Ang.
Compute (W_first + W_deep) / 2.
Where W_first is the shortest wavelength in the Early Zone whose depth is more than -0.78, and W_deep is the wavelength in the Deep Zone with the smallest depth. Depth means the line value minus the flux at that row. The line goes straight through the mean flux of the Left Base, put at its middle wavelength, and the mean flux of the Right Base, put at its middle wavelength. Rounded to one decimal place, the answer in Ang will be 4800.5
